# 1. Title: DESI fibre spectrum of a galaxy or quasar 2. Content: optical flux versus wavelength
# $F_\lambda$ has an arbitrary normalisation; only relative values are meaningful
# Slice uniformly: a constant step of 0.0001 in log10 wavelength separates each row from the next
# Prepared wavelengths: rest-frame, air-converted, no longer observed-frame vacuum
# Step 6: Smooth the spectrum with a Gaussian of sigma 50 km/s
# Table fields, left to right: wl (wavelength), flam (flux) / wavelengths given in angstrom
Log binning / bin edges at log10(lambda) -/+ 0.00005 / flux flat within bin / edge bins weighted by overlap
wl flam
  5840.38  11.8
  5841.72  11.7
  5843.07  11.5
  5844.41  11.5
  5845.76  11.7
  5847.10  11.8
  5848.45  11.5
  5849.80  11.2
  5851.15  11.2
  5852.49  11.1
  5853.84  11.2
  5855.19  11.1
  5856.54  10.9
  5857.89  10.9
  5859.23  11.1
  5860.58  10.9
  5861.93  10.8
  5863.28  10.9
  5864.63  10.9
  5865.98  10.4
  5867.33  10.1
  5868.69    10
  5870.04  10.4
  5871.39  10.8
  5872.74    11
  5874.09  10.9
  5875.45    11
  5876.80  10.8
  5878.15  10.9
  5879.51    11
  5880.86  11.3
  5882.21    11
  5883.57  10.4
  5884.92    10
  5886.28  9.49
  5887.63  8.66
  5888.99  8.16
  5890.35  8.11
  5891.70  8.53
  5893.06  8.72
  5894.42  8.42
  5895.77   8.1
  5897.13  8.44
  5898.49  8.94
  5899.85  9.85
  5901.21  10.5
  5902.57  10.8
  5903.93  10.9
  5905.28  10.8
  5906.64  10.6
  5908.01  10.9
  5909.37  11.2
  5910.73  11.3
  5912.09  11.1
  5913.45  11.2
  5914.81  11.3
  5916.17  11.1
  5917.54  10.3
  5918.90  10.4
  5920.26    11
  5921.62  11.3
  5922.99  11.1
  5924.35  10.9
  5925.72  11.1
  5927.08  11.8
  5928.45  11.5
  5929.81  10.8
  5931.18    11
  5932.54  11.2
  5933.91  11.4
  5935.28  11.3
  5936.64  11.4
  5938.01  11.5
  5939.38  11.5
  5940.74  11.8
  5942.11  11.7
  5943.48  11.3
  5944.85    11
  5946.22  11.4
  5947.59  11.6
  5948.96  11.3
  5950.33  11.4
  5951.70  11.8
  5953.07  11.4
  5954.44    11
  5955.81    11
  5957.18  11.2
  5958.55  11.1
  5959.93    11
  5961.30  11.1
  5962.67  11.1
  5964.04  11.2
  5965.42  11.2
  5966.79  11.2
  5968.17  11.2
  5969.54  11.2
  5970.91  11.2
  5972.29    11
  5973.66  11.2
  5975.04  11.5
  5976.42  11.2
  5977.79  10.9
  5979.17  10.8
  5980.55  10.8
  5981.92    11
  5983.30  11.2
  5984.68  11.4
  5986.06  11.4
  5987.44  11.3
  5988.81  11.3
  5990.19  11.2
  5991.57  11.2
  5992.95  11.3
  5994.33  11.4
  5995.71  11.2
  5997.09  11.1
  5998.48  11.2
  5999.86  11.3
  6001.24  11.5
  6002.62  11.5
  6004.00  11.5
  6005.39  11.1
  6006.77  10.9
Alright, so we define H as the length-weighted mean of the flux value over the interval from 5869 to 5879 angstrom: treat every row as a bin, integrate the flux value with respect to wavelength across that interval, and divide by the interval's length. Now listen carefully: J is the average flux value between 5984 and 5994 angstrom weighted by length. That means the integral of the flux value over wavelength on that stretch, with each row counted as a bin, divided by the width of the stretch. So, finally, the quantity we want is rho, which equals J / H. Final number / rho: 1.05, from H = 10.8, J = 11.3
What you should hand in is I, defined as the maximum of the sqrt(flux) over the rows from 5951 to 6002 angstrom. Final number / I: 3.44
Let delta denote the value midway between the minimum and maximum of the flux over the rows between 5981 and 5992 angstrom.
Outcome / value 11.2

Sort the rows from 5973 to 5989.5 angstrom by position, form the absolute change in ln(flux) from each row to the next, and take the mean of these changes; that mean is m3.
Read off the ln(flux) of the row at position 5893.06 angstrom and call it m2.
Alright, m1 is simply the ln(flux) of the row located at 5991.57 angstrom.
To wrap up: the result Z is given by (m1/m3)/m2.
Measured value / 81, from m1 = 2.42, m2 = 2.17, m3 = 0.014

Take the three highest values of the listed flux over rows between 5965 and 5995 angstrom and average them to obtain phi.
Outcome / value 11.4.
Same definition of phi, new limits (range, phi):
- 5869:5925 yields 11.3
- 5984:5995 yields 11.4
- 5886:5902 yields 9.9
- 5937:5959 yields 11.8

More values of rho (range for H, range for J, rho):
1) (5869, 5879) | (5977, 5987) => 1.03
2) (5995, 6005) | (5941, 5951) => 1.01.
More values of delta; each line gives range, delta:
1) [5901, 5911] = 10.9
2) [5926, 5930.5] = 11.3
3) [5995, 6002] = 11.3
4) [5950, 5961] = 11.4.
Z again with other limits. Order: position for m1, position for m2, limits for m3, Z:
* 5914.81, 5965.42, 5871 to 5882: 70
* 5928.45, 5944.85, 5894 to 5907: 25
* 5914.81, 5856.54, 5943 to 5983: 68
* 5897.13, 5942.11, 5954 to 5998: 91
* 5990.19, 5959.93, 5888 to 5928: 32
